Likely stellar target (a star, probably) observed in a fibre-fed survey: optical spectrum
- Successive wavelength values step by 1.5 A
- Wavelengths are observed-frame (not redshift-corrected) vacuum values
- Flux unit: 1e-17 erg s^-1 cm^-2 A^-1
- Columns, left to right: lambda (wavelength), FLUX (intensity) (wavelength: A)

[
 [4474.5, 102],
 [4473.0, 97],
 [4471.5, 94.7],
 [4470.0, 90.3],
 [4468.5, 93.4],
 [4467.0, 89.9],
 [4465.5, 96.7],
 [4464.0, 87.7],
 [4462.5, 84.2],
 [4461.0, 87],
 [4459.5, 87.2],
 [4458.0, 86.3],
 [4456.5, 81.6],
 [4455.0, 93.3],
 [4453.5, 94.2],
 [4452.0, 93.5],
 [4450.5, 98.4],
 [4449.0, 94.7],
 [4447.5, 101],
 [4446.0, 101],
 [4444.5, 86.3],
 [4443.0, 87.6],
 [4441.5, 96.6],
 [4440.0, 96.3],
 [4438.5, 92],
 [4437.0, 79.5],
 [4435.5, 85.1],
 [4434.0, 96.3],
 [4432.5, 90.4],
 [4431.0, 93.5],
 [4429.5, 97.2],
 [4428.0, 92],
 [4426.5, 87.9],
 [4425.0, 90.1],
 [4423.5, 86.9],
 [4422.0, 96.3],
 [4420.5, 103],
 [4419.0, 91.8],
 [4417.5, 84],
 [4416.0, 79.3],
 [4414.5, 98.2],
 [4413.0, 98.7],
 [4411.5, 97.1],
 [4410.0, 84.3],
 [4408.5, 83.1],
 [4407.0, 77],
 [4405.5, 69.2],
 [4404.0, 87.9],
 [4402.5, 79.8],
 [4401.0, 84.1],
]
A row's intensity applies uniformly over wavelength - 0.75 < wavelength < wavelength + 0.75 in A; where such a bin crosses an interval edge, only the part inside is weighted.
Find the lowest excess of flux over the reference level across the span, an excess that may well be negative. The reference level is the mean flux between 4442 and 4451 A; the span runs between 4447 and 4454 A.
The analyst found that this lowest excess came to -1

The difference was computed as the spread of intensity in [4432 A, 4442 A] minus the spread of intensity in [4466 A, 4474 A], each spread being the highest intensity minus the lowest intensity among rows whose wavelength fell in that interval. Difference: 10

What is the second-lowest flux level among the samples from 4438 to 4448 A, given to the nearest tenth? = 87.6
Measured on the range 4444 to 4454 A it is 93.5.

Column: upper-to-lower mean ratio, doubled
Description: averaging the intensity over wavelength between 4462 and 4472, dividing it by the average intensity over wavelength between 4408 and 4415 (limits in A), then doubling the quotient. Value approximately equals 1.97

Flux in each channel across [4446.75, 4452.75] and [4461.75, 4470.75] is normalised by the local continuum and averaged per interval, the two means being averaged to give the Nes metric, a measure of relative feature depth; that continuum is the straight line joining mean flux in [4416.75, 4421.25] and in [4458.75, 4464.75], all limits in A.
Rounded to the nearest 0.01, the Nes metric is 1.07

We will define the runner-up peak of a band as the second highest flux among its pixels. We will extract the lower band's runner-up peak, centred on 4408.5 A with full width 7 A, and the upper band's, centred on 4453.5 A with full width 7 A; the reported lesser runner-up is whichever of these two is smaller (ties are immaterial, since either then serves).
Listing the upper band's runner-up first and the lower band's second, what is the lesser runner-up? 84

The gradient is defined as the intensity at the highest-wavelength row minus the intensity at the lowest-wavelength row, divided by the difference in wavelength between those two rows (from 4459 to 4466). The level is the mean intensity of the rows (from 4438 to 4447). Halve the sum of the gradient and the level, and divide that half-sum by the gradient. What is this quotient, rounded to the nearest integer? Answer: 30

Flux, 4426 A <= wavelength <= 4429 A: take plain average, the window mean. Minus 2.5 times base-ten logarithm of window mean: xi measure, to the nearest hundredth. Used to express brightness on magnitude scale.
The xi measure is -4.89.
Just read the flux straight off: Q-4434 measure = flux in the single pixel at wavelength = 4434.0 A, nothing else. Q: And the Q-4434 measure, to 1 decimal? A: 96.3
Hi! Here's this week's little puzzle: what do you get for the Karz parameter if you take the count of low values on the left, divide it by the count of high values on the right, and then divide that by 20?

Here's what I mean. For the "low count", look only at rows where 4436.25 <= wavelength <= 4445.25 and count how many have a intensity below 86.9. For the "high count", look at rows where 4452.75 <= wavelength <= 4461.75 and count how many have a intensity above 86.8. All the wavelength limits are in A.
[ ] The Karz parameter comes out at 0.025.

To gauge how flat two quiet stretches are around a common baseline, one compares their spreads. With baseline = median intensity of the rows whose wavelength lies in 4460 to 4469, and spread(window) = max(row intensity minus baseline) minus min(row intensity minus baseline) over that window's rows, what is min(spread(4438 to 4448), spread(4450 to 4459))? 15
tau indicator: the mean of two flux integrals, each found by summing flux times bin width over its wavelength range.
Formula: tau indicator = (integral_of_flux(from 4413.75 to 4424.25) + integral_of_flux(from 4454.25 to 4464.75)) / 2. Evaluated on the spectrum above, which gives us 935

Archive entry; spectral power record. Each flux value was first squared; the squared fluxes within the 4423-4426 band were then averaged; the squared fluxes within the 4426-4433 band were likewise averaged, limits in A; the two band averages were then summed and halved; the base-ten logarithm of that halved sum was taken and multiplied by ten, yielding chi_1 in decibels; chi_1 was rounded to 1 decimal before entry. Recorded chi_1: 39.1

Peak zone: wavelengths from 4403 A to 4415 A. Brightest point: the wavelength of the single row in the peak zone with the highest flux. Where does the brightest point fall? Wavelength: 4413.0 A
